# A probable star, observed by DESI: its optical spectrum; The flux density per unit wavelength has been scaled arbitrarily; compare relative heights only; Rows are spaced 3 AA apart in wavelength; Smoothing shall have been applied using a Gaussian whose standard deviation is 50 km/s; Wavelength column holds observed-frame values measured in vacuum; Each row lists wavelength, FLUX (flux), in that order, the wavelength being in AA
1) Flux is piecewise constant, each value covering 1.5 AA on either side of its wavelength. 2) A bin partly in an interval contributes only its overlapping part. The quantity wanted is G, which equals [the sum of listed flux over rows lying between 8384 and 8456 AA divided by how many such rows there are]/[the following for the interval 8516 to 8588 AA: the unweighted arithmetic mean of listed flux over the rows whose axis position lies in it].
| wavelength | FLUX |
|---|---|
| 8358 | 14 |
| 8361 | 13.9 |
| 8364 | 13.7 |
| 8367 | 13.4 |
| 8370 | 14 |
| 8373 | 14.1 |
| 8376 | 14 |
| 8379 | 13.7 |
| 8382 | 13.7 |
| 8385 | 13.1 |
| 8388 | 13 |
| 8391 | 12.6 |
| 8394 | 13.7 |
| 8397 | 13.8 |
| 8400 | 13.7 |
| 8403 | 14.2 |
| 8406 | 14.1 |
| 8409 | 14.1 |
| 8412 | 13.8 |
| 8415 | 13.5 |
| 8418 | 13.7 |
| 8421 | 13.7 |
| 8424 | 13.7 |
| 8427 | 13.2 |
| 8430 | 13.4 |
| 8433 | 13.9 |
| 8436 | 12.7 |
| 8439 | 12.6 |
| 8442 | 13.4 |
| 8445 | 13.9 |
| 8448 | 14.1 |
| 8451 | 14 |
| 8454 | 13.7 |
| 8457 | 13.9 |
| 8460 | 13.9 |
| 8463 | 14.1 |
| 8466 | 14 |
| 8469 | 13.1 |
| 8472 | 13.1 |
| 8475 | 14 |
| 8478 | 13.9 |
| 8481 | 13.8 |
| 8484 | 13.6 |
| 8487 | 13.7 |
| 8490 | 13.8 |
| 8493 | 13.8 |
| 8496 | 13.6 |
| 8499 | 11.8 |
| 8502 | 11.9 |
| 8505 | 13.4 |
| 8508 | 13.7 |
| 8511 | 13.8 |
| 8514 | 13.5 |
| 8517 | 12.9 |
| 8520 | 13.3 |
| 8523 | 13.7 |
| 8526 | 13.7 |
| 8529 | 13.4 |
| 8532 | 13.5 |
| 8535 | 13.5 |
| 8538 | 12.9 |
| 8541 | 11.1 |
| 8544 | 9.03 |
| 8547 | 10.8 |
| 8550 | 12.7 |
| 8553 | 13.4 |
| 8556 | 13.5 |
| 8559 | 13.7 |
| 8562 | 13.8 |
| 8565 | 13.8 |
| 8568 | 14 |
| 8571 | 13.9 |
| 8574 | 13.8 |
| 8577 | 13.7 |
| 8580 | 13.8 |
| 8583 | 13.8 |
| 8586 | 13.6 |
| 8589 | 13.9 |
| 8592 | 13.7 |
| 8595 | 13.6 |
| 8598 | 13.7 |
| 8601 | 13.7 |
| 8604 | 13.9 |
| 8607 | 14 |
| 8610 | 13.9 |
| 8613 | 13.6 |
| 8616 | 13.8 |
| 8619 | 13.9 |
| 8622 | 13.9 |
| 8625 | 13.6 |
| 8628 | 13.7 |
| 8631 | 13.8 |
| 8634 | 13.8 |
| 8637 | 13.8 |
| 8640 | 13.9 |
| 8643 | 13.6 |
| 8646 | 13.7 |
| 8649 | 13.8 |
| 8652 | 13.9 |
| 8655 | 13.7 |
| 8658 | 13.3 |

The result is 1.03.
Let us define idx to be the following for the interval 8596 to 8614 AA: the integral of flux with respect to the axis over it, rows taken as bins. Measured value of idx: 248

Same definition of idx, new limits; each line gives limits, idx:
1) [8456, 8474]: 246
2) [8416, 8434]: 245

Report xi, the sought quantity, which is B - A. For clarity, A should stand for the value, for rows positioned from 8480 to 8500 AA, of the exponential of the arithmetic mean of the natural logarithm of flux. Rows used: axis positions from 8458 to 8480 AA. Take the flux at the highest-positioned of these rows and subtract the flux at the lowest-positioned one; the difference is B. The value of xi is -13.4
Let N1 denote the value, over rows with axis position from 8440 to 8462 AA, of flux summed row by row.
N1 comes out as 97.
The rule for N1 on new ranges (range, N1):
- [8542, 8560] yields 73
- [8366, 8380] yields 69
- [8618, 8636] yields 83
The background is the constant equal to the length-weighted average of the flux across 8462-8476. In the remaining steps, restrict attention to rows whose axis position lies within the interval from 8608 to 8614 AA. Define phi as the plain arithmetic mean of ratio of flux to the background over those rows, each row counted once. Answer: 1.01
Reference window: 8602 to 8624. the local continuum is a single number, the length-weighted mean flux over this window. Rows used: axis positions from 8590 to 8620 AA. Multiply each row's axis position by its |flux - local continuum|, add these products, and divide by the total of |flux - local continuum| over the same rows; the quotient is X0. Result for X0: 8603.2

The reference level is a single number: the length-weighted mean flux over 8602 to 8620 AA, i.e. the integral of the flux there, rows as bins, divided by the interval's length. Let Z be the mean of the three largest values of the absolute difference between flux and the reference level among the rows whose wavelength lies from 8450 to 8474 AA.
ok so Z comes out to 0.58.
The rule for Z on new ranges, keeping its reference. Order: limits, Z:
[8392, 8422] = 0.32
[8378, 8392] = 0.94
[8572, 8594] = 0.18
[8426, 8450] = 1.01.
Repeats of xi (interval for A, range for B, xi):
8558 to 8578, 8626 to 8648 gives -13.8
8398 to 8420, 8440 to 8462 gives -13.4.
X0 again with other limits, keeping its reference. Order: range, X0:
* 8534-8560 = 8544.7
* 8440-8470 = 8457.5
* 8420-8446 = 8434.7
